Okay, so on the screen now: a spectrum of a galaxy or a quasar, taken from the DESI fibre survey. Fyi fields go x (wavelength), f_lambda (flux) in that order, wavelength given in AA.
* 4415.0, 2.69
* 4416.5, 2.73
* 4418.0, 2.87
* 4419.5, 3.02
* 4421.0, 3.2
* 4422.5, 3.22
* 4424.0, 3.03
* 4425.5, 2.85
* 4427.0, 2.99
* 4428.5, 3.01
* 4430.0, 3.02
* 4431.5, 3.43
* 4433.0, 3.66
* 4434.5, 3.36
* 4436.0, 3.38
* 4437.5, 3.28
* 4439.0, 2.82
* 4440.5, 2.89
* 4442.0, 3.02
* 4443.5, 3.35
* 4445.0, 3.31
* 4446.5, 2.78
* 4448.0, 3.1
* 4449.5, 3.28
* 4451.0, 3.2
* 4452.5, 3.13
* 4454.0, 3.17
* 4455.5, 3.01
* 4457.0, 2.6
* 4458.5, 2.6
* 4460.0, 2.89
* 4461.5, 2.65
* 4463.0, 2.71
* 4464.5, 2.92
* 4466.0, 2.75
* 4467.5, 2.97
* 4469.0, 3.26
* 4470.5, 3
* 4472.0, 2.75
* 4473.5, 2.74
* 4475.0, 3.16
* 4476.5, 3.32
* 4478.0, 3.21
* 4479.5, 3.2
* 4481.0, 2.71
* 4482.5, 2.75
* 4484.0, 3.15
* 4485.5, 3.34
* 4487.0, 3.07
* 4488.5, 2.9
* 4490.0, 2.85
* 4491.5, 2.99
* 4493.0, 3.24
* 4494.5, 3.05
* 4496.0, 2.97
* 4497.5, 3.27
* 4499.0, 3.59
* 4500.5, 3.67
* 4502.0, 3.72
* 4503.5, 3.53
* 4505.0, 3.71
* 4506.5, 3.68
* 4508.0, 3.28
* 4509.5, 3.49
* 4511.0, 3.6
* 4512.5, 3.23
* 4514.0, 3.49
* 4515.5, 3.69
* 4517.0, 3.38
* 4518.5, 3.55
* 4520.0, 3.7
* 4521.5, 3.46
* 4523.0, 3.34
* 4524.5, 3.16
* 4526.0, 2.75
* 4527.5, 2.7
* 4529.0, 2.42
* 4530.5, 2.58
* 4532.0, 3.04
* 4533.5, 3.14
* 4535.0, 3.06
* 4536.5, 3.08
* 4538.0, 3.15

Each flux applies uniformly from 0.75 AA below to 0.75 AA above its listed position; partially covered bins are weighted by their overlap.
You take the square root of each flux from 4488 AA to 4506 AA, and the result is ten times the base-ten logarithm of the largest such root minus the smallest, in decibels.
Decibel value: -6.2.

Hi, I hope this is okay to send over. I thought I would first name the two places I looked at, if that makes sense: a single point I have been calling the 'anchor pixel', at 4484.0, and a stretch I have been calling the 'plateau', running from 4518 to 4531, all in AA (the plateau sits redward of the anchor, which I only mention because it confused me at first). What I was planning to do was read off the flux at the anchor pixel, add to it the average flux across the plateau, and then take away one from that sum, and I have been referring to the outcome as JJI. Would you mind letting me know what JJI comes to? 5.22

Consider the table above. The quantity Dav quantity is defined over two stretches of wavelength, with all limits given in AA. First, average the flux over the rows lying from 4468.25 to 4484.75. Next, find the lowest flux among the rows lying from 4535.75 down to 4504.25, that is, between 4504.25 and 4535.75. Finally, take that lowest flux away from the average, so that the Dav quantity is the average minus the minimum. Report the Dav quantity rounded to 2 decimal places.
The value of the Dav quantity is 0.60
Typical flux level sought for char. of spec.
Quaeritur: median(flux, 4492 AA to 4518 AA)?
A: 3.49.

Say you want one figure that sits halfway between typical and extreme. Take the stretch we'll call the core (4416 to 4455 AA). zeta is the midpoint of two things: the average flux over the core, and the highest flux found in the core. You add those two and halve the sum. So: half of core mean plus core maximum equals 3.39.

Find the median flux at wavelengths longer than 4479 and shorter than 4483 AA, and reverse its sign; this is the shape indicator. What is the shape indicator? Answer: -2.75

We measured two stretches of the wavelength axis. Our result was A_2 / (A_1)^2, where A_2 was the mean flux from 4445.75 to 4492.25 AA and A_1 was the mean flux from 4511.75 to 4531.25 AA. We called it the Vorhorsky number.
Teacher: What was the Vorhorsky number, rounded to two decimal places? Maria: 0.29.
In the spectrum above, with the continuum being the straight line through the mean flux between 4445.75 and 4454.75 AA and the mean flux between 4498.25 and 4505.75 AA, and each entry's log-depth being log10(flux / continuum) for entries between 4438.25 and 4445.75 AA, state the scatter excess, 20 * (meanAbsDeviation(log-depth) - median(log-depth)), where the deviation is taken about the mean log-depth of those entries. 0.5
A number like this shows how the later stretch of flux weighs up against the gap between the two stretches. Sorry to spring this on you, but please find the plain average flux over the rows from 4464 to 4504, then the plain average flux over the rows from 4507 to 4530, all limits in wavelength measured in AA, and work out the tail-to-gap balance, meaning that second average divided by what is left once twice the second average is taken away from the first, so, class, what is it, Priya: -0.95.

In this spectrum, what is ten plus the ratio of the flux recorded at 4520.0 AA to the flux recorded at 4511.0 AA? 11.0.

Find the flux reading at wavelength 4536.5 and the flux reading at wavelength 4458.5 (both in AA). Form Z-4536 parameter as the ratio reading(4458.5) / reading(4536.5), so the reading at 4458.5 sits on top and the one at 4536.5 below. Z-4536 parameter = 0.84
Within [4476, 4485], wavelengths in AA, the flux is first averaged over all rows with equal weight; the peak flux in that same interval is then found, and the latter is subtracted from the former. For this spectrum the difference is -0.263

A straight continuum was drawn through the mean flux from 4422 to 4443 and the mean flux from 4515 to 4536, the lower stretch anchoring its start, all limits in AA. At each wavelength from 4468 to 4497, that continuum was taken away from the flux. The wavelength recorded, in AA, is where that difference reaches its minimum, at 4481.0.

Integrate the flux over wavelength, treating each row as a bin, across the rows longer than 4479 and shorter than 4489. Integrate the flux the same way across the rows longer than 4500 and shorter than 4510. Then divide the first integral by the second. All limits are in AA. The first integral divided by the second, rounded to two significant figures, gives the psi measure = 0.84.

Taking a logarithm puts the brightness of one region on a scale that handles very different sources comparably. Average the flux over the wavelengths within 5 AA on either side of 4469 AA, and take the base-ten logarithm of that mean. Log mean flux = 0.46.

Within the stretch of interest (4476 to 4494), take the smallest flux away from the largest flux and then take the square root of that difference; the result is 0.79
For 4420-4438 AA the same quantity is 0.90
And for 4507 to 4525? 0.73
